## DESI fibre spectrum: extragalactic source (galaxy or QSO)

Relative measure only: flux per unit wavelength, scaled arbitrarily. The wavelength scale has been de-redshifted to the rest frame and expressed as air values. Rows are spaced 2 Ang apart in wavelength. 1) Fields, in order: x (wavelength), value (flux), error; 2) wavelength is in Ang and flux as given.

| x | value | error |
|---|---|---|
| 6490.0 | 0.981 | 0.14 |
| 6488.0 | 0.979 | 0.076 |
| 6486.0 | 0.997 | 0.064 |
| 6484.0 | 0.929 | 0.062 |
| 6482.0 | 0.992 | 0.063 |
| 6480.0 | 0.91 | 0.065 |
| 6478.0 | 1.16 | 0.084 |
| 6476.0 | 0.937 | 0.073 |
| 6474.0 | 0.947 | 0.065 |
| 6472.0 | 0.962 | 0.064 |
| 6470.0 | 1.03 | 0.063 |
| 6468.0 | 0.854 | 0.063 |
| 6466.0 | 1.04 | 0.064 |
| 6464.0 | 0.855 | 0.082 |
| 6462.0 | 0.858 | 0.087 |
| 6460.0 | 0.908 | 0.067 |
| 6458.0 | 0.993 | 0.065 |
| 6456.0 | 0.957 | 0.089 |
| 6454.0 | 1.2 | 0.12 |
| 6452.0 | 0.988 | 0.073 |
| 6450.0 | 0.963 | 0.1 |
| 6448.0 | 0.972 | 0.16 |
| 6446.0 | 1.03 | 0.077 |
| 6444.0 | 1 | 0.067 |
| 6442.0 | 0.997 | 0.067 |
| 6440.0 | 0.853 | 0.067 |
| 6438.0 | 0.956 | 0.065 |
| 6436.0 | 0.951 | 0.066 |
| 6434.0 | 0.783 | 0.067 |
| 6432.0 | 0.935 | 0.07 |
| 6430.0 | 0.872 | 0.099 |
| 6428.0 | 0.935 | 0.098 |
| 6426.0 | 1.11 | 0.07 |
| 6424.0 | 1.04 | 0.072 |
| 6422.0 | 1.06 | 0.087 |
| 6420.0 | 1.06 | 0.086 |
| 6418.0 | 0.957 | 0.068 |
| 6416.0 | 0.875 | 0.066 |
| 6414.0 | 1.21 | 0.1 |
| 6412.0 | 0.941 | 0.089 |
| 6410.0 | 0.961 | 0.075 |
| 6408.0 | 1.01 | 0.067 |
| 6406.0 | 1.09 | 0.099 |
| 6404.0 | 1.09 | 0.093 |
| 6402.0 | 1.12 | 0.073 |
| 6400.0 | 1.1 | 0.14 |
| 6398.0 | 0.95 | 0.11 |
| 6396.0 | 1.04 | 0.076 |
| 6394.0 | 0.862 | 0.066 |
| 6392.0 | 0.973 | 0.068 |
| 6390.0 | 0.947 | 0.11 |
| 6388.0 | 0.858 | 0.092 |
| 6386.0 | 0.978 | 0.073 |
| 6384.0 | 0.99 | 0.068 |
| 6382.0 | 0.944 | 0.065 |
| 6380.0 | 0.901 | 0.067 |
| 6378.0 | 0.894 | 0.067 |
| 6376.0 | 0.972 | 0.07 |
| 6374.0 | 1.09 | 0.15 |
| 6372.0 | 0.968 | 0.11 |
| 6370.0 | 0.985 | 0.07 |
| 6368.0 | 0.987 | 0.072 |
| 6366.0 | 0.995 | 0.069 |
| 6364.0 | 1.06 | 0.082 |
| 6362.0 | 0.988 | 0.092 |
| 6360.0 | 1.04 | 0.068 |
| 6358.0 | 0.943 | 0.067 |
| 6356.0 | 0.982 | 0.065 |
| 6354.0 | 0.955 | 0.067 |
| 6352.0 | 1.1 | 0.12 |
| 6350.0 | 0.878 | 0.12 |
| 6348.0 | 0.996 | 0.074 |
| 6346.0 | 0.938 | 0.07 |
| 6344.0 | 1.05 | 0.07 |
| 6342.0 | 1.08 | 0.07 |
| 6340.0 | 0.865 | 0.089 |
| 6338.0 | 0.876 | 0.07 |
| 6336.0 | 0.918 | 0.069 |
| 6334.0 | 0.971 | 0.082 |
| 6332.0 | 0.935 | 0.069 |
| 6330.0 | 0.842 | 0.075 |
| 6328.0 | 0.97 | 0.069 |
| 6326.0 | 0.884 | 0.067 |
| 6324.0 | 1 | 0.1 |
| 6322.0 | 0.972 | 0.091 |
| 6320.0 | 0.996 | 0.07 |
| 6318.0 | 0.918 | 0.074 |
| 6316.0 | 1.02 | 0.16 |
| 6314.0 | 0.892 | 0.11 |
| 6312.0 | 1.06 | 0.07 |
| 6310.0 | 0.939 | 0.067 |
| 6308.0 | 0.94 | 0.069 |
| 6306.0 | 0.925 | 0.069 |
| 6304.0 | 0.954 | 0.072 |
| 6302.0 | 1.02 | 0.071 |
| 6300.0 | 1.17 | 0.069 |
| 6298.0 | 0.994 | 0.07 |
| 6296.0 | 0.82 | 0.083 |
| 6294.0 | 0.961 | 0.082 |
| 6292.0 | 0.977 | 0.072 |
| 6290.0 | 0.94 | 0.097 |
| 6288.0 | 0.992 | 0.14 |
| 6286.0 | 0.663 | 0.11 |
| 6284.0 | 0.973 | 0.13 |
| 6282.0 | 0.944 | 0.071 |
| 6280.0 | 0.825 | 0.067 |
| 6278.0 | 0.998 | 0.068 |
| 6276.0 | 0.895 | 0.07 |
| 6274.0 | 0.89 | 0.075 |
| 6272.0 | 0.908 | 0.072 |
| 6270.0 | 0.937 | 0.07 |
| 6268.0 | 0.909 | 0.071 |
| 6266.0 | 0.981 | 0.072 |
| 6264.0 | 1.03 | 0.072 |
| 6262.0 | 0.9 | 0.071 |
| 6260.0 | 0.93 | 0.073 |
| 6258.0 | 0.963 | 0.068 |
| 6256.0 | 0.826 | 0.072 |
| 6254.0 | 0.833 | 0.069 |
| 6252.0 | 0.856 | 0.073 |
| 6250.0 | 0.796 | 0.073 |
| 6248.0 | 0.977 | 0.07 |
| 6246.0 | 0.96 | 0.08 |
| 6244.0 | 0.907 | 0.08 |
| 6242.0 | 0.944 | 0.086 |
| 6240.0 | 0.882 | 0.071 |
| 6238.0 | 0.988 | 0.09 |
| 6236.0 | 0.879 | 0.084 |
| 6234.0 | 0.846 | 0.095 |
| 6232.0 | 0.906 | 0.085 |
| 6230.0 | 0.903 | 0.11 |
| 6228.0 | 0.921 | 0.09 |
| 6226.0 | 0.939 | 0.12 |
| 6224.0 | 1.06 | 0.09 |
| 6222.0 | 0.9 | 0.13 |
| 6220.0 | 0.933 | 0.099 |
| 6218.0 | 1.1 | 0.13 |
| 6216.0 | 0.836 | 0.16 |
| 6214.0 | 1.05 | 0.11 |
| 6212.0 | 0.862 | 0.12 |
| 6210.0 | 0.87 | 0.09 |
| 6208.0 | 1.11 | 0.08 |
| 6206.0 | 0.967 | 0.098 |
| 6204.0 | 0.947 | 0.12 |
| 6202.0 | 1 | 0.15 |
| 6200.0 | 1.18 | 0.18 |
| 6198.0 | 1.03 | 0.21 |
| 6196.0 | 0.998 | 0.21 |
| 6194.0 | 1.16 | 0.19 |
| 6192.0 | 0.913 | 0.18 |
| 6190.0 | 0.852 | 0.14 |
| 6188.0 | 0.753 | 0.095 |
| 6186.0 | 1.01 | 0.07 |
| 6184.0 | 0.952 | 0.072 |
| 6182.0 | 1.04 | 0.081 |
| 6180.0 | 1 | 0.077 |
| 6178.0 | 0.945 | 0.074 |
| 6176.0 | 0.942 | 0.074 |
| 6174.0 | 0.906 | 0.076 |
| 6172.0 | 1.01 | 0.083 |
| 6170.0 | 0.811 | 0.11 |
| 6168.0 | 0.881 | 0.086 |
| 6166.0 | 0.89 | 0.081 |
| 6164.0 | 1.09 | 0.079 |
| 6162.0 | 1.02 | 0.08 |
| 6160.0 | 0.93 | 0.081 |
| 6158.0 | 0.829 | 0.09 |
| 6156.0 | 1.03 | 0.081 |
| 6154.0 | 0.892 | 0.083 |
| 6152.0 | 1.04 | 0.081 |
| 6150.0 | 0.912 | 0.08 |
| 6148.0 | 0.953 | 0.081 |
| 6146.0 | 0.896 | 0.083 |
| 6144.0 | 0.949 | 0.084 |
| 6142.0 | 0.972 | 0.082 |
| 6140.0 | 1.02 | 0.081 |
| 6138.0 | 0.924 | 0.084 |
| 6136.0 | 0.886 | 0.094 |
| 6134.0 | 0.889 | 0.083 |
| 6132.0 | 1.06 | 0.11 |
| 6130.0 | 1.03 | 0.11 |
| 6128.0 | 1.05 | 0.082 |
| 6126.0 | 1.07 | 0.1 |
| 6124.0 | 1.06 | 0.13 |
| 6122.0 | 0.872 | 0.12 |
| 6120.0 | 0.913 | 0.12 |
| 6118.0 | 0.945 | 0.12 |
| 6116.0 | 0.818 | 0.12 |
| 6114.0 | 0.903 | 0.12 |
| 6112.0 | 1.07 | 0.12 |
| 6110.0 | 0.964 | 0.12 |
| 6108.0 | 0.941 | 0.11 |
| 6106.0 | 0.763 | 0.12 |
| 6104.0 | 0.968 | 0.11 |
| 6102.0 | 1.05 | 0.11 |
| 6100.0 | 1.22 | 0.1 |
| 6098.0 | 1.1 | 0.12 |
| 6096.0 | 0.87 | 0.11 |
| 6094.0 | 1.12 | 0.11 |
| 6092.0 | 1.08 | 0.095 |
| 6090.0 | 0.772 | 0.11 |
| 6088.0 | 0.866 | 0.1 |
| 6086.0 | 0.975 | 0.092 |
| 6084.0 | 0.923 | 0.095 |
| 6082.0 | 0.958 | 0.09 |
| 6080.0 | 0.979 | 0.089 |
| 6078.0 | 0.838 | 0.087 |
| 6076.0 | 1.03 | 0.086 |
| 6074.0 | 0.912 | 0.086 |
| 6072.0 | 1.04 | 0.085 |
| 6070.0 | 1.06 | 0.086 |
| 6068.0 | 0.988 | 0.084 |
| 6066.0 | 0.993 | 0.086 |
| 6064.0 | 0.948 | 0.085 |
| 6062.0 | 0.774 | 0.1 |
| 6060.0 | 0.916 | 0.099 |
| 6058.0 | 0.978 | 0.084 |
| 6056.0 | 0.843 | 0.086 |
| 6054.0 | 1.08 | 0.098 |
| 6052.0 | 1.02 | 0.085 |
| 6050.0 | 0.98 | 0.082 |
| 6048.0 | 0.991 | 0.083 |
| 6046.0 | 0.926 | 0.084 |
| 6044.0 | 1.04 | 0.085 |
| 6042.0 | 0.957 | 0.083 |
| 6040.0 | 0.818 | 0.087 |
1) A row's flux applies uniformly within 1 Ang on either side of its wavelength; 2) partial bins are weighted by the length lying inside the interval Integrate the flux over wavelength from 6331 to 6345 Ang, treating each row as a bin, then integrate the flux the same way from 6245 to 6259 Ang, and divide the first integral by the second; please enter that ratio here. 1.08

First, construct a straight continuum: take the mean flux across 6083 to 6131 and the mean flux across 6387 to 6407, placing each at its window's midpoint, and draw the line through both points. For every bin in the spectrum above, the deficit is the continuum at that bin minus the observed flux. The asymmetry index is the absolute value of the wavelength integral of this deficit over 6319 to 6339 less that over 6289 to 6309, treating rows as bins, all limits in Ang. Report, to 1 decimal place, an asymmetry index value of 0.7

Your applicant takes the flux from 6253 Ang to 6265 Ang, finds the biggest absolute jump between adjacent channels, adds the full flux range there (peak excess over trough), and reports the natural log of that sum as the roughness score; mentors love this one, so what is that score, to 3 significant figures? -1.08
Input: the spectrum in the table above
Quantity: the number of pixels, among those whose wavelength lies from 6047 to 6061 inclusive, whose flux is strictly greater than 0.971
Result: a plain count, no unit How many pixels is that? 5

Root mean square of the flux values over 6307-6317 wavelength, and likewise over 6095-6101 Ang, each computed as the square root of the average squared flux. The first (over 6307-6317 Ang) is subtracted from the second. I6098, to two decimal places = 0.10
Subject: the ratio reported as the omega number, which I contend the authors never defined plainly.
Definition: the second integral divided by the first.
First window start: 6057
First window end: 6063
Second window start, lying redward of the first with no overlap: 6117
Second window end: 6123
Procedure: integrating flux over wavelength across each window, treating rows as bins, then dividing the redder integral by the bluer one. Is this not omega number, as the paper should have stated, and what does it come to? 1.02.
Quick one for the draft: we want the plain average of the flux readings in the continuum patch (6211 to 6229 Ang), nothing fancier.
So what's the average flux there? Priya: 0.96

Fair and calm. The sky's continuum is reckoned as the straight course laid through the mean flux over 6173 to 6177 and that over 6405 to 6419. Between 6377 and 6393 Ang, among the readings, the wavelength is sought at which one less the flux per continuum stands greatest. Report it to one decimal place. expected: 6388.0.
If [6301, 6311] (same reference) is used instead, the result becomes 6306.0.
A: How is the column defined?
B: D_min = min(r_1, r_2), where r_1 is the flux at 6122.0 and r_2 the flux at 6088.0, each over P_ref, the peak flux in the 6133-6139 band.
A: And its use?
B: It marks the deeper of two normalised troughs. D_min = 0.94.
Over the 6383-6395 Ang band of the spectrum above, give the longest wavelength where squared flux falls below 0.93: 6394.0 Ang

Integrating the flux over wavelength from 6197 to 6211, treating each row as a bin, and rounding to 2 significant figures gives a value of 14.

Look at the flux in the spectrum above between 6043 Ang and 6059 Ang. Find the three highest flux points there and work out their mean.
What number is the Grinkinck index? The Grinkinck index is 1.05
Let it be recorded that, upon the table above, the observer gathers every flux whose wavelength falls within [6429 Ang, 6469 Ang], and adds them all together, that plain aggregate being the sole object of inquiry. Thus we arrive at 19.0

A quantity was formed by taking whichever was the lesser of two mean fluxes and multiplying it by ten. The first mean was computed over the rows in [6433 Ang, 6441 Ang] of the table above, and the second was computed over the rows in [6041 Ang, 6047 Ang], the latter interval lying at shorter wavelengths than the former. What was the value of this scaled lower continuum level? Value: 8.86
